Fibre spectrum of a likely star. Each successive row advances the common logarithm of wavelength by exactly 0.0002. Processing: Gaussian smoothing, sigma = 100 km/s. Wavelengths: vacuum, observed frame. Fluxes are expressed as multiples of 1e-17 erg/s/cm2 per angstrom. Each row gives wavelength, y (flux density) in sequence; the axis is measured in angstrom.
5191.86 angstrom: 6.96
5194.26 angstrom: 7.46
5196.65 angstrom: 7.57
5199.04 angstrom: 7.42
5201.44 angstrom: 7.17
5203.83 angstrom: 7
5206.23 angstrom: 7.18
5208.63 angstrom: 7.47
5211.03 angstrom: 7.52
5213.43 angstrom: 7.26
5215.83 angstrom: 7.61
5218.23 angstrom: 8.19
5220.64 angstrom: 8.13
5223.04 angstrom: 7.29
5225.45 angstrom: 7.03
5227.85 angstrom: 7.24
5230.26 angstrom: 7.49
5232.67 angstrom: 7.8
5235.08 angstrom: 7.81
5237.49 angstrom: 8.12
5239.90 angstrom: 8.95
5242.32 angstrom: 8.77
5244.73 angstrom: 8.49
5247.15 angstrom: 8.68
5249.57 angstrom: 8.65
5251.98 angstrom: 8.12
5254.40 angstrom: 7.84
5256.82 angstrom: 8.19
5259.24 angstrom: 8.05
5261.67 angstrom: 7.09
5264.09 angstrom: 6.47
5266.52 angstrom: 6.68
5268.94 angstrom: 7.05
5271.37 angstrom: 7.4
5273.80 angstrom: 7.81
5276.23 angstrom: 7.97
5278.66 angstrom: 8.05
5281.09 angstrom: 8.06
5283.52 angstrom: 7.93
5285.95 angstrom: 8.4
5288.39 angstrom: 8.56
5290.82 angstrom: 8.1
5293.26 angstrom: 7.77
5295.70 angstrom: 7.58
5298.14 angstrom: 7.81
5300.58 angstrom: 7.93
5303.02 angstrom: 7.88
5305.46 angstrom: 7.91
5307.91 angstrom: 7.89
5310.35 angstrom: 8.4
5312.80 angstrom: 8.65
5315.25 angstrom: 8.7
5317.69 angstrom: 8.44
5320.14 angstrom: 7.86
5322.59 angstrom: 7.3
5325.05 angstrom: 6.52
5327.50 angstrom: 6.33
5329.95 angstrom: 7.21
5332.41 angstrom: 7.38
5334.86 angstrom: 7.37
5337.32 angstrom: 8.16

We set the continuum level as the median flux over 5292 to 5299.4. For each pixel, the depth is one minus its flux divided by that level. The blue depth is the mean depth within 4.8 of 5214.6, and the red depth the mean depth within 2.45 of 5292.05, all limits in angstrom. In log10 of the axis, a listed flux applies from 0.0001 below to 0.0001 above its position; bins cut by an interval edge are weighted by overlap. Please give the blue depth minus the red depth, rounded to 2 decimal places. 0.04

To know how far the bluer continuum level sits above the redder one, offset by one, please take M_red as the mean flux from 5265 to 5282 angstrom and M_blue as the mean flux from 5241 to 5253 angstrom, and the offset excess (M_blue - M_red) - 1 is 0.0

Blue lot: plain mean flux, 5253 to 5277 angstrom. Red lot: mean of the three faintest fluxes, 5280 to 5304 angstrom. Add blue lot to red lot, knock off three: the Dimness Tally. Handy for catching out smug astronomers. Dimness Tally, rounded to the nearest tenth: 12.2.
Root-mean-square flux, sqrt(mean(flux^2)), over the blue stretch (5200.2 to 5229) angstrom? 7.43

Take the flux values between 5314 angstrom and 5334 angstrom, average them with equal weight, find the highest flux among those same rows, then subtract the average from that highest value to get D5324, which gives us 1.23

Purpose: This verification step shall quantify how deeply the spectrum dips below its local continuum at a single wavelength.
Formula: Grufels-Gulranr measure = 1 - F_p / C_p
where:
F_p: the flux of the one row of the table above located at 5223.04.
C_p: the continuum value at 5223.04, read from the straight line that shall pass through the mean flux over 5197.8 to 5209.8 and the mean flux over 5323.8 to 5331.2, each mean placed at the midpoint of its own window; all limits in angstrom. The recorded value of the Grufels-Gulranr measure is -0.018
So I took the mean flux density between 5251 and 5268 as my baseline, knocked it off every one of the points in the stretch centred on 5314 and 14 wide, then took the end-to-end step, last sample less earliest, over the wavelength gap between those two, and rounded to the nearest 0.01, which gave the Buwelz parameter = 0.00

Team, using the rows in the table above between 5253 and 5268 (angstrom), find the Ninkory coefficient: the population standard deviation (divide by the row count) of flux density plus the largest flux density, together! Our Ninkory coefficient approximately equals 8.86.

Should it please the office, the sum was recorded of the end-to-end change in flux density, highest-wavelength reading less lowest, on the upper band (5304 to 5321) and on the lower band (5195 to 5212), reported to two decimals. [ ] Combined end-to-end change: -0.10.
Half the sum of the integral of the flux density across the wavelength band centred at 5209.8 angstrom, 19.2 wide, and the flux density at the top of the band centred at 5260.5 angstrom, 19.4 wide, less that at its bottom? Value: 71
